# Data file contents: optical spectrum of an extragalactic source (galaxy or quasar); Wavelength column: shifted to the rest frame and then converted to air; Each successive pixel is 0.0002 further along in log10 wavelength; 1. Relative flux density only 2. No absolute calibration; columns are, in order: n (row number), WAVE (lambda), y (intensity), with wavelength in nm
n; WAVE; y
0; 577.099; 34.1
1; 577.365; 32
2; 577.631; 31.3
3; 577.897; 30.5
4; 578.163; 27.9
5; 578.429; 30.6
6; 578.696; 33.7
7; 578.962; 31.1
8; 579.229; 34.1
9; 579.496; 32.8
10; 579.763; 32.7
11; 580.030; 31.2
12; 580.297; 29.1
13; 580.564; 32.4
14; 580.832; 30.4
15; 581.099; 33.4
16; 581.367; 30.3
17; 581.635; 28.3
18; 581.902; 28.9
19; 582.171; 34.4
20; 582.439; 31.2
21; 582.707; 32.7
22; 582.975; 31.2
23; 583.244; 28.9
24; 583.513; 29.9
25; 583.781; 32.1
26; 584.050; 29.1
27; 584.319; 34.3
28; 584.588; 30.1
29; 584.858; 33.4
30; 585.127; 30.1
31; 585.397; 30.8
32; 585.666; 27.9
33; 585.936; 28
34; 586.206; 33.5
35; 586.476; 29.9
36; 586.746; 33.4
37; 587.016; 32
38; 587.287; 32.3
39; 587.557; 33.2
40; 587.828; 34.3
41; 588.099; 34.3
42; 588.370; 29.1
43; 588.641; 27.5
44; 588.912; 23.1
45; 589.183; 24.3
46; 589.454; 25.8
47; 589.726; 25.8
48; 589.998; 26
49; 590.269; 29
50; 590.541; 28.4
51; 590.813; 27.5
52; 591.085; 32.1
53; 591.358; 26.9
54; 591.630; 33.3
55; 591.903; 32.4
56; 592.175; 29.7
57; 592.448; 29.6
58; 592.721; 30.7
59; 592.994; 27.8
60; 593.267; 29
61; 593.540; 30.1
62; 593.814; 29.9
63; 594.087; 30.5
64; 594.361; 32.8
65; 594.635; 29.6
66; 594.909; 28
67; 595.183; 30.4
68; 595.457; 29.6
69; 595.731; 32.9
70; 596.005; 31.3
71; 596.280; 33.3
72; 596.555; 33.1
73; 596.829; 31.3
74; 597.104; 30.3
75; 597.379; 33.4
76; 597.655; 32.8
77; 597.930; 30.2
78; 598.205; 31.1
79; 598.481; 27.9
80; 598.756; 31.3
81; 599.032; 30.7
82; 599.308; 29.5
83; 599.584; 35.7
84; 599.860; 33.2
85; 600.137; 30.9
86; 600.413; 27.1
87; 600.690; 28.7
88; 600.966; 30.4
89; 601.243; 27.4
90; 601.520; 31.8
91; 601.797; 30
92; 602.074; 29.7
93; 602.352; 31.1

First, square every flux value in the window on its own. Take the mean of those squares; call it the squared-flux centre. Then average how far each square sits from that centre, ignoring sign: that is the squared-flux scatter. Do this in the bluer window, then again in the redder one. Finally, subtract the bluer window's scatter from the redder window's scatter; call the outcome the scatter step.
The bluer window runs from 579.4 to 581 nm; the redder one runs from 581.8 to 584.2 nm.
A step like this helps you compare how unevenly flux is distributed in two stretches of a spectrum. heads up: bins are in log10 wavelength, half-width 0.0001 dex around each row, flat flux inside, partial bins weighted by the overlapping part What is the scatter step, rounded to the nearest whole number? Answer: 20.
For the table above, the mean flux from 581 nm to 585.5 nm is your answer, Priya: 31.1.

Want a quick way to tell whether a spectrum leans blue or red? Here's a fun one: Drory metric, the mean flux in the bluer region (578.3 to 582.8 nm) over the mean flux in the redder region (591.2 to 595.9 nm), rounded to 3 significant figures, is 1.05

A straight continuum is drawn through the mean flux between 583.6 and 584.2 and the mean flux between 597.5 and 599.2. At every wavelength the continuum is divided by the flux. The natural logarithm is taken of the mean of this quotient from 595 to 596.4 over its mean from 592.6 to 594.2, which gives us -0.06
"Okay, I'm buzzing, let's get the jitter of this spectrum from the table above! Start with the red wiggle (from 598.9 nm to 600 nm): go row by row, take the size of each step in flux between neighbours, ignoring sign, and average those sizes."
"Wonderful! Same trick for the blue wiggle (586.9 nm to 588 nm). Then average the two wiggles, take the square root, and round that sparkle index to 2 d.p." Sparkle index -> 1.43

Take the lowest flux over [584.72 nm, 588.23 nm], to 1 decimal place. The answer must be 27.9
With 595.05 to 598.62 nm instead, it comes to 27.9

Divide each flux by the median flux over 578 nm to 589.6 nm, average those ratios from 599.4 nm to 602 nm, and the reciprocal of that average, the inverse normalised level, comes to 1.02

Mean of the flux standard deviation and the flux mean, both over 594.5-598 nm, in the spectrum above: 16.5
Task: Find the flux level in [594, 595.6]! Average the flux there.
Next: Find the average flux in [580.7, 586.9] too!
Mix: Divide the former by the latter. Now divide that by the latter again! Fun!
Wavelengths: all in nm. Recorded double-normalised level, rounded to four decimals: 0.0314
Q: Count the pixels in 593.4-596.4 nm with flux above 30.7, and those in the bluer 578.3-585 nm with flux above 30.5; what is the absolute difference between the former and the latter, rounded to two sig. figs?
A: 12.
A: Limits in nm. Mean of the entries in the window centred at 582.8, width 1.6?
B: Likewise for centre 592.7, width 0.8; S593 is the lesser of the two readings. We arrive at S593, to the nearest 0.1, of 29.4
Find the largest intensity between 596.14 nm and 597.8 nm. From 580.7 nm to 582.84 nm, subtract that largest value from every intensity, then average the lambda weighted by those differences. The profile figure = 581.63 nm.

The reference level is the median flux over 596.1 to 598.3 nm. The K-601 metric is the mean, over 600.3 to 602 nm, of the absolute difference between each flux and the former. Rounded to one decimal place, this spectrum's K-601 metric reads 2.8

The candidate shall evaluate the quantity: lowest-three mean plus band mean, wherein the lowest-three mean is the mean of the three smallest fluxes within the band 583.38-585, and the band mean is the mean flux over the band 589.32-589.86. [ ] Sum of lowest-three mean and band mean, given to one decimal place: 55.5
